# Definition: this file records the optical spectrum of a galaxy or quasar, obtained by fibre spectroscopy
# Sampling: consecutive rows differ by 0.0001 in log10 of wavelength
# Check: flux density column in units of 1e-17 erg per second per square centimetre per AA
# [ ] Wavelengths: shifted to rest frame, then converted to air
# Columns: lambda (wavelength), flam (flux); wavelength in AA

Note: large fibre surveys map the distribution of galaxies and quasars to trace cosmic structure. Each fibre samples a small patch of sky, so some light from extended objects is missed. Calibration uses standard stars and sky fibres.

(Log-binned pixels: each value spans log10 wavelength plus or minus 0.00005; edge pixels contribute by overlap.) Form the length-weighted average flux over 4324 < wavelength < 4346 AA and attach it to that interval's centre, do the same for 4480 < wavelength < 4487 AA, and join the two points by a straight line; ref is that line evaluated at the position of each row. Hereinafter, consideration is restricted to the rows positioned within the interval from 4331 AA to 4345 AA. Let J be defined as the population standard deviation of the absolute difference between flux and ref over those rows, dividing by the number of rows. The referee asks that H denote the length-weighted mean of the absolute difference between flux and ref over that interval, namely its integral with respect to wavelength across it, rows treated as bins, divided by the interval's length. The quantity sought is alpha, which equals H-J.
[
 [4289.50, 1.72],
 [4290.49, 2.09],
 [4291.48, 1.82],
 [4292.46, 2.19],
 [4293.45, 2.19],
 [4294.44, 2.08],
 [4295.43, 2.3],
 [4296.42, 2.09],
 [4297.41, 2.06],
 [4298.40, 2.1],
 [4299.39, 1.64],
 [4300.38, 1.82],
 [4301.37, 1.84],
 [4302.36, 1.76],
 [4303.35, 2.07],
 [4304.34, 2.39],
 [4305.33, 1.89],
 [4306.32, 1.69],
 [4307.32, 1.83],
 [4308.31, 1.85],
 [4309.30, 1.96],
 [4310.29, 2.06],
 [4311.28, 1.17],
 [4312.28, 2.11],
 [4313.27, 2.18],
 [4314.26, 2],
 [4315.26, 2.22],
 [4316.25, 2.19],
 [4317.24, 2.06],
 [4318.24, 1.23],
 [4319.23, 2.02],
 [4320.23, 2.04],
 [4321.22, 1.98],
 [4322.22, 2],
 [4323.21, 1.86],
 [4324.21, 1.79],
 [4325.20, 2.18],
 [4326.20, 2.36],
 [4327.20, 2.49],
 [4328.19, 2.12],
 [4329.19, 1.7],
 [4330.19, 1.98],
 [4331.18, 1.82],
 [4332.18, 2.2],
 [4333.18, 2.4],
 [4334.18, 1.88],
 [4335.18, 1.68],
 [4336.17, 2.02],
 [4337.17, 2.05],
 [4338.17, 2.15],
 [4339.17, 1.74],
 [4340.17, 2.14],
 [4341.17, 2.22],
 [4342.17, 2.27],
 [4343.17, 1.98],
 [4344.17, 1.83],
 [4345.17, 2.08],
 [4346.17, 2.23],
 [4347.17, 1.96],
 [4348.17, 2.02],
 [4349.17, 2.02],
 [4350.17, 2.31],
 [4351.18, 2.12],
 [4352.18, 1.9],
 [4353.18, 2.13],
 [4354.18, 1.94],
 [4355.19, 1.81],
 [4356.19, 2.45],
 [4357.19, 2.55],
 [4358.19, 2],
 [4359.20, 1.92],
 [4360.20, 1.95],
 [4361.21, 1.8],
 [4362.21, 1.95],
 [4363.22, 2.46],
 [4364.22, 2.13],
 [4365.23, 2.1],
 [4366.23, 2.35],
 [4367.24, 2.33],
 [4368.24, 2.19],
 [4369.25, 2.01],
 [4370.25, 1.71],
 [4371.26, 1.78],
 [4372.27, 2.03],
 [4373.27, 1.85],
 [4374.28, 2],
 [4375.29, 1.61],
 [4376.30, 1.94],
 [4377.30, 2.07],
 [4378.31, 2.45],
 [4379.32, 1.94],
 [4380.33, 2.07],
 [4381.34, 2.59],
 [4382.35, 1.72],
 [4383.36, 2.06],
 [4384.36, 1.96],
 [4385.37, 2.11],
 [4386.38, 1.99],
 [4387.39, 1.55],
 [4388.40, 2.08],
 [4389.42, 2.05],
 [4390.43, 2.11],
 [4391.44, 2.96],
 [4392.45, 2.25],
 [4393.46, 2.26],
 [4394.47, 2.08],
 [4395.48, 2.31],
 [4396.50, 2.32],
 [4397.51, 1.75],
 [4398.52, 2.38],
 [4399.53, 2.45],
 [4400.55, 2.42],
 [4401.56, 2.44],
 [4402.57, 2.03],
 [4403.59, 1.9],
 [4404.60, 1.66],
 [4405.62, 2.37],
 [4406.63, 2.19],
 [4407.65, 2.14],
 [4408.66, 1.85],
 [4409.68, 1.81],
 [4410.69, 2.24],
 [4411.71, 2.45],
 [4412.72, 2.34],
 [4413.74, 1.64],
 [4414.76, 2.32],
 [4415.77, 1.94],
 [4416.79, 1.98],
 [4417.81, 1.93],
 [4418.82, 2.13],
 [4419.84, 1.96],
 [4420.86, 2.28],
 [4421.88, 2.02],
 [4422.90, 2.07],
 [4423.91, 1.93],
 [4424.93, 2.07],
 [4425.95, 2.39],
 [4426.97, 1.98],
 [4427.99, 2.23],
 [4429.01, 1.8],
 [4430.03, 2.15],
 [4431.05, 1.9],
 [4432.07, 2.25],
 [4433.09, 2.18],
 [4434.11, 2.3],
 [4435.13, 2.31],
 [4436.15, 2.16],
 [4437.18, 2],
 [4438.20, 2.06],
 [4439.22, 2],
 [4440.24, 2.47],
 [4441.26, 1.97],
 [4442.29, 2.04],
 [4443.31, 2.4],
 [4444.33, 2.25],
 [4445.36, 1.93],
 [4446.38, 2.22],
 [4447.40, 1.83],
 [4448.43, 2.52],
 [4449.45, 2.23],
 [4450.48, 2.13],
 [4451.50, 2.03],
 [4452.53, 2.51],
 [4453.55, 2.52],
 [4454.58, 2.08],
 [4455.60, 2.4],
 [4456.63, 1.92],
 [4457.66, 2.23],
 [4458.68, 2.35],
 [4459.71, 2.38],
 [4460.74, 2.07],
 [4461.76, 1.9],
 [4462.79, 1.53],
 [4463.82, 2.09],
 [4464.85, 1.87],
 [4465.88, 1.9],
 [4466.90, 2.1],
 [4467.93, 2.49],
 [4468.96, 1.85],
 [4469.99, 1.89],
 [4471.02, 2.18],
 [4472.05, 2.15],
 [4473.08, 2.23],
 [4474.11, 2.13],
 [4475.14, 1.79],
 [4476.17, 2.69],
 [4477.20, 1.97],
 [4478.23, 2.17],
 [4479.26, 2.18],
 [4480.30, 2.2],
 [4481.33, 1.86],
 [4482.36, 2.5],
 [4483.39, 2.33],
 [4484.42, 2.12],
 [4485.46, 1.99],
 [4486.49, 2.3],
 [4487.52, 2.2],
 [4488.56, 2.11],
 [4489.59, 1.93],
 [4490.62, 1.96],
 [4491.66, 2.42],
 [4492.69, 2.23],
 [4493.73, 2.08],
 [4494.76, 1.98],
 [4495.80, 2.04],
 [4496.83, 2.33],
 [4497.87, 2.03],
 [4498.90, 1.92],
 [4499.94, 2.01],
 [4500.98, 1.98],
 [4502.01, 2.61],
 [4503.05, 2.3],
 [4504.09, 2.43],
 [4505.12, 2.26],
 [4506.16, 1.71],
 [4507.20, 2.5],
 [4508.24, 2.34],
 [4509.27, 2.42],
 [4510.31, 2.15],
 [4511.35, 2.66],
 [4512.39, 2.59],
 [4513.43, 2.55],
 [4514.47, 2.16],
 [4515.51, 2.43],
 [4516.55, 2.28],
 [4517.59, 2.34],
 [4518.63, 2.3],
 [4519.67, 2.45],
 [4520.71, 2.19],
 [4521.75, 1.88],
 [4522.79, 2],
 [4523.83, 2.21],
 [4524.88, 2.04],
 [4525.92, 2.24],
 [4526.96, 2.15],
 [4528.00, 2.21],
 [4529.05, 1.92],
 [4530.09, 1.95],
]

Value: 0.06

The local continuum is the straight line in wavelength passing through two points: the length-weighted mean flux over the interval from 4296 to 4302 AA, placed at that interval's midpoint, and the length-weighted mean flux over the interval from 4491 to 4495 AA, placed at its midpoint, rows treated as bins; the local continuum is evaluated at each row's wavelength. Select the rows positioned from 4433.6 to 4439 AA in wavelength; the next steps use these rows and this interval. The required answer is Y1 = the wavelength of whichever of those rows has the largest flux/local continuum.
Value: 4435.13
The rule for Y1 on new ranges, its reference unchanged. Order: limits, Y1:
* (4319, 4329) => 4327.20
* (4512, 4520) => 4512.39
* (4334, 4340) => 4338.17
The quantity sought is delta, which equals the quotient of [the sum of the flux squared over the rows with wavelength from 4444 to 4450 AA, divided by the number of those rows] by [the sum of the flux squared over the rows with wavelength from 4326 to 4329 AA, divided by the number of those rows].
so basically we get 0.87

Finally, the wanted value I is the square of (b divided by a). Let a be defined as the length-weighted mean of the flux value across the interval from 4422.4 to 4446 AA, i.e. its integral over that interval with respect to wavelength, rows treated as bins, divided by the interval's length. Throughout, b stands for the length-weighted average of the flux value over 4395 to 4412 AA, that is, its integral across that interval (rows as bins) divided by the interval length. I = 1.03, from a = 2.12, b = 2.155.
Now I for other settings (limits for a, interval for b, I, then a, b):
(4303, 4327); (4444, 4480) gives 1.17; 1.97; 2.134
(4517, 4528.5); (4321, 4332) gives 0.87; 2.18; 2.031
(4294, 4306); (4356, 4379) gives 1.07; 2.00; 2.065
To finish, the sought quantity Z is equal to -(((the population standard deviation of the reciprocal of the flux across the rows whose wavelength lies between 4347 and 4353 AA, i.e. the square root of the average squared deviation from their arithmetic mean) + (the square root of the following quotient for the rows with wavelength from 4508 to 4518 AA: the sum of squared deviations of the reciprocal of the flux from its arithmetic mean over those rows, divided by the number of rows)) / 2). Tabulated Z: -0.0294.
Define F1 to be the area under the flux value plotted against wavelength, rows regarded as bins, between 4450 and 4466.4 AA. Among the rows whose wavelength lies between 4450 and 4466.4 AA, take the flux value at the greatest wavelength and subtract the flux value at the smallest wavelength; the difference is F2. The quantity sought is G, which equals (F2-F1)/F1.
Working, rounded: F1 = 35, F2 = -0.2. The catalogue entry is -1.01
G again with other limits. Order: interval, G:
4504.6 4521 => -1.00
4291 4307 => -1.00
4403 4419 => -0.99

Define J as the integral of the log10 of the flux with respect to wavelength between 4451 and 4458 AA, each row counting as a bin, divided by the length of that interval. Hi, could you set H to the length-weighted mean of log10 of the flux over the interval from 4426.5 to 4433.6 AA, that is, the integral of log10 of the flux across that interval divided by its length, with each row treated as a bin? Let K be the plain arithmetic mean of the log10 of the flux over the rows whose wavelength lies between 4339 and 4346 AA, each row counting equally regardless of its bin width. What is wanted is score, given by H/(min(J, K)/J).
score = 0.36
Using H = 0.315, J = 0.35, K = 0.307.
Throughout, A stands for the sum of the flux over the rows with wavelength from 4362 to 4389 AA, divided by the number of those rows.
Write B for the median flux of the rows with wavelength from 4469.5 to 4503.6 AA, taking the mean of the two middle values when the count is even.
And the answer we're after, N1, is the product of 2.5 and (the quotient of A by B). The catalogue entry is 2.39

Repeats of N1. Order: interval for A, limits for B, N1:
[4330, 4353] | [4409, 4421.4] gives 2.49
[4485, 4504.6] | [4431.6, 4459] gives 2.42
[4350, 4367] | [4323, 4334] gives 2.49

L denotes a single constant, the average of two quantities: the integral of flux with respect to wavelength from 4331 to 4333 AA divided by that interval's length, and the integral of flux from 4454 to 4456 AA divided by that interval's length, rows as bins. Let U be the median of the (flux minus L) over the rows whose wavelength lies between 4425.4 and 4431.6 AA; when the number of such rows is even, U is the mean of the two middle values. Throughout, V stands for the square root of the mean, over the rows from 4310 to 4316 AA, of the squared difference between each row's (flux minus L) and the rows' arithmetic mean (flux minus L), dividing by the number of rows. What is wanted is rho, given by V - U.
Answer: 0.5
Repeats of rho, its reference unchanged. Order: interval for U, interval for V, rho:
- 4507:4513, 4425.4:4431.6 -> -0.1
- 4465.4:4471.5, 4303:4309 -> 0.4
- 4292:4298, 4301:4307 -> 0.3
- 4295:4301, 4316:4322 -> 0.4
